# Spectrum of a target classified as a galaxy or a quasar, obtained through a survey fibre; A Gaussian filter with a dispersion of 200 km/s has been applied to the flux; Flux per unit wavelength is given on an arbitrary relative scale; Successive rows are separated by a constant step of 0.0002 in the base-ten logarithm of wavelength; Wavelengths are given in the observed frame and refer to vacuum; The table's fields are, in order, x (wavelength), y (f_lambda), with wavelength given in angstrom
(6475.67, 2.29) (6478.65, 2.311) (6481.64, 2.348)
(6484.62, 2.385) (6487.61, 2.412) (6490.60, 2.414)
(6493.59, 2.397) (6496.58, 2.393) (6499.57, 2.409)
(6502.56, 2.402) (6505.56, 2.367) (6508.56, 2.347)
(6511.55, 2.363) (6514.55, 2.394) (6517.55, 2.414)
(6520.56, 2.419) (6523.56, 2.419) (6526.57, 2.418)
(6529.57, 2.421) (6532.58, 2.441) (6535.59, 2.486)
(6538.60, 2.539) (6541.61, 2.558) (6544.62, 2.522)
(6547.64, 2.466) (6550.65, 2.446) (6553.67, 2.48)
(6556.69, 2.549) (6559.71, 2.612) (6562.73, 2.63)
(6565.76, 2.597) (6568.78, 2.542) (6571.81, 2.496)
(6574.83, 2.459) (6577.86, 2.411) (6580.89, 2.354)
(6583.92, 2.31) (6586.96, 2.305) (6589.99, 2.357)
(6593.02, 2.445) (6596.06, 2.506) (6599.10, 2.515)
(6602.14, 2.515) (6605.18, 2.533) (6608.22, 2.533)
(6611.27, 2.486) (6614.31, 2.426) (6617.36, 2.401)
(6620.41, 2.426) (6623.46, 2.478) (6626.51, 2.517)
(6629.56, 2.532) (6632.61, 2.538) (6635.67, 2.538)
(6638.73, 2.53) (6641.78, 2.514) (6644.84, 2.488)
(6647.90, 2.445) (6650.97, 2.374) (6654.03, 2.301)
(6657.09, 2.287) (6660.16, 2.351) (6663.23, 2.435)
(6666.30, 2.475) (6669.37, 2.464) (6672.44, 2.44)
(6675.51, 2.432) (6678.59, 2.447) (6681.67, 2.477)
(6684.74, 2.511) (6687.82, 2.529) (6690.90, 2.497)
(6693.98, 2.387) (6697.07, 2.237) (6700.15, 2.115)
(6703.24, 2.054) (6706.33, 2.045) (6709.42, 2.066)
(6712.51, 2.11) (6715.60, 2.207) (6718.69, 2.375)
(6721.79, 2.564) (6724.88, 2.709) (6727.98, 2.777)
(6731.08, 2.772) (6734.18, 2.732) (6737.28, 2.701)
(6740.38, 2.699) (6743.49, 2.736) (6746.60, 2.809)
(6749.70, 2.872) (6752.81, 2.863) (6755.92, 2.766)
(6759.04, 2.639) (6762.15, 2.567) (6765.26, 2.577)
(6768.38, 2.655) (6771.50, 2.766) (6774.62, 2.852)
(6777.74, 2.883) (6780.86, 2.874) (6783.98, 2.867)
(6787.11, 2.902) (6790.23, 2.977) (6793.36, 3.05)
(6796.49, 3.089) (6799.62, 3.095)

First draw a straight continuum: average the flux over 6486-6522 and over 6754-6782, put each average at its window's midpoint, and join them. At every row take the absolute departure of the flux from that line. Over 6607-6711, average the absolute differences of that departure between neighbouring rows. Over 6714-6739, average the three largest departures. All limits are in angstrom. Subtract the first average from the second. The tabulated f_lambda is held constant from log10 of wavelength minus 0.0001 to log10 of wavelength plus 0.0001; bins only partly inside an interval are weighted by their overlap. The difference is 0.2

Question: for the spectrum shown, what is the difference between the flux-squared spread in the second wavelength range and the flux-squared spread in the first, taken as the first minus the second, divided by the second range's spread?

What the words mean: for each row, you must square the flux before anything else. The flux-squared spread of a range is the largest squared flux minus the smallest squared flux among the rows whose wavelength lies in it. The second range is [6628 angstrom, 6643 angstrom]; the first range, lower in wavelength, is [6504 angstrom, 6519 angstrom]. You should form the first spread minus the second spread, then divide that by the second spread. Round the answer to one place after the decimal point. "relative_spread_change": 1.6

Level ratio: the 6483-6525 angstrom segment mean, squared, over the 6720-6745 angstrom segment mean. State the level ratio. 2.12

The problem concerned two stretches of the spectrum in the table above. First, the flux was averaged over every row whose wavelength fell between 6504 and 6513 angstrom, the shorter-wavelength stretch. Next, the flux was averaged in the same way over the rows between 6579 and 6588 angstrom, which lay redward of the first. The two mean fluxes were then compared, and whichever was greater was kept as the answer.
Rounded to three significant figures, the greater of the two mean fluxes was 2.36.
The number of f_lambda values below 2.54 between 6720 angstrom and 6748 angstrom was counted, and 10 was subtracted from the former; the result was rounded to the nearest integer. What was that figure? -10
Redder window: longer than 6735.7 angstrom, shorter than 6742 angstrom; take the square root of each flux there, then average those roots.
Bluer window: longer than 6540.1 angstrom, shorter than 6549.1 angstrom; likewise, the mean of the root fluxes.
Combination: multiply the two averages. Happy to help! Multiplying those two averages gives 2.606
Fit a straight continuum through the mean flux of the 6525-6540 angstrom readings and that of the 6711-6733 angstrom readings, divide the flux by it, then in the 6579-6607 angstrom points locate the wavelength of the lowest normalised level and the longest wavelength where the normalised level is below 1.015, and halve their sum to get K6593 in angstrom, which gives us 6591.5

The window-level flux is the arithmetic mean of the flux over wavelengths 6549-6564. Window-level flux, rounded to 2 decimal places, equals 2.54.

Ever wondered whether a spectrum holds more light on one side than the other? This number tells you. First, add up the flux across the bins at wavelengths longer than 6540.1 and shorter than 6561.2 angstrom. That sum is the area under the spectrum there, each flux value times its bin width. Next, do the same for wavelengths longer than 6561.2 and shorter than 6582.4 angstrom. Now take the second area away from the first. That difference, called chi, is 0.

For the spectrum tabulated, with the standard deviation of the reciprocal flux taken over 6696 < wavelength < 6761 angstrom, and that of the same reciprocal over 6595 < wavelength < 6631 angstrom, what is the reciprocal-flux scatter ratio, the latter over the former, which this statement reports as 0.14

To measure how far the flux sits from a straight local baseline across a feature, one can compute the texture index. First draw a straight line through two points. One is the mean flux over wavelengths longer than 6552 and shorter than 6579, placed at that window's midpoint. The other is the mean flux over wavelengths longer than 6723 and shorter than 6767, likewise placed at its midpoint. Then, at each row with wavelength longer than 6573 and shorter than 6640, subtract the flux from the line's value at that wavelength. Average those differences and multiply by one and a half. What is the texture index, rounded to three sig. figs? 0.175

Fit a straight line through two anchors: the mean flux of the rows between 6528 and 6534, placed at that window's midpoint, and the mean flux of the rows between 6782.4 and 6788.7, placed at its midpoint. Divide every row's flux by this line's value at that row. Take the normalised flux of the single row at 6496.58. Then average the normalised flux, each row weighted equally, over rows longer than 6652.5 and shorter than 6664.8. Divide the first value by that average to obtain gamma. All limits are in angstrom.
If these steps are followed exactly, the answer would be 1.15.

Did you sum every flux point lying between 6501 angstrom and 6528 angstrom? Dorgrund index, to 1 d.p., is 21.5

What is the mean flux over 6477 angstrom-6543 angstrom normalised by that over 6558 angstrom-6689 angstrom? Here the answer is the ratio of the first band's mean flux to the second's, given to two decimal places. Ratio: 0.98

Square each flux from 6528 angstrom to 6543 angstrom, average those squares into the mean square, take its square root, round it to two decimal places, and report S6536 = 2.49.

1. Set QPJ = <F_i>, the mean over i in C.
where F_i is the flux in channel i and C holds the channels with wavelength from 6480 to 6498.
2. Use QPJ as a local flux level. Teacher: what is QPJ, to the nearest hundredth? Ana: 2.39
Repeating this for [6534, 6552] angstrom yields 2.50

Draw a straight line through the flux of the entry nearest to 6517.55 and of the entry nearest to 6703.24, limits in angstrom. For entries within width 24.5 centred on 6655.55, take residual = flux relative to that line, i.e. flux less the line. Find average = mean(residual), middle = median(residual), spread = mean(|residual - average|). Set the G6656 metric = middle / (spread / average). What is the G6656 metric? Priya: 0.94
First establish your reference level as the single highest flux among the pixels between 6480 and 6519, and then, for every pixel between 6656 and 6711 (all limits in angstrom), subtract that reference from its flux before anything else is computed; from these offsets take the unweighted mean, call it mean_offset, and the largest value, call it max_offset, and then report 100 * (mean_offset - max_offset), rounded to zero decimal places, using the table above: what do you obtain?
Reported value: -18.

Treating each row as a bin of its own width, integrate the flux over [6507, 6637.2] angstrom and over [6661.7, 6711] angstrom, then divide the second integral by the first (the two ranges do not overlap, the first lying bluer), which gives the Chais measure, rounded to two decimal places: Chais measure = 0.36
